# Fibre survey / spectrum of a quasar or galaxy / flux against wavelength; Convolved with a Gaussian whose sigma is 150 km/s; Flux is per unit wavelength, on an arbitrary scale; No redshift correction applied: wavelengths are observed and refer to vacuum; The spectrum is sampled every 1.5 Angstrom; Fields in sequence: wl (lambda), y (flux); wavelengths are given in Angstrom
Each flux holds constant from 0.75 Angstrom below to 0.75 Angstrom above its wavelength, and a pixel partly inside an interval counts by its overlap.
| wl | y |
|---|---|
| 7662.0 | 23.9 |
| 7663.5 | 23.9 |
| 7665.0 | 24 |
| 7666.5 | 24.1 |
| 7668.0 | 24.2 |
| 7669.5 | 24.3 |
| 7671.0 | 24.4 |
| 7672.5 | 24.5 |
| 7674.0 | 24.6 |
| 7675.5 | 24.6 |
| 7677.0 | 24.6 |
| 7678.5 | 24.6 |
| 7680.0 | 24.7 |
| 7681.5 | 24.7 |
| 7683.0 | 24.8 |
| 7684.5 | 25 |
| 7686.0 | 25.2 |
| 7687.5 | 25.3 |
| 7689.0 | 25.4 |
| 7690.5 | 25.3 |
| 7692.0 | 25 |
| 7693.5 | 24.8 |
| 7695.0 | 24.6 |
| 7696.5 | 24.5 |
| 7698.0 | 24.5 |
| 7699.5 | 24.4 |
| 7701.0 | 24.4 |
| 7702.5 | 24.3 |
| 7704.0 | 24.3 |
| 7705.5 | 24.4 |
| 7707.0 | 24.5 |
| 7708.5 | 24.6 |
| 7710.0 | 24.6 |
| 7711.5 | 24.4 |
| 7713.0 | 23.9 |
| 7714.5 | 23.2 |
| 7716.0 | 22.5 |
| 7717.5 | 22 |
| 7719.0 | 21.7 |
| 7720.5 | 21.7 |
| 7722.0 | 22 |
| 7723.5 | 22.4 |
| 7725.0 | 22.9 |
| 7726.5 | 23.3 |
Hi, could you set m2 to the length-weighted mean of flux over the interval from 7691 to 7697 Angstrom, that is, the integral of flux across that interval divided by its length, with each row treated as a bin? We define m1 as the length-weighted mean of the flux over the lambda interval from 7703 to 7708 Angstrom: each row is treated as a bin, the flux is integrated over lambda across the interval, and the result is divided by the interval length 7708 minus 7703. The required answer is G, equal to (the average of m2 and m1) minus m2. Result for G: -0.2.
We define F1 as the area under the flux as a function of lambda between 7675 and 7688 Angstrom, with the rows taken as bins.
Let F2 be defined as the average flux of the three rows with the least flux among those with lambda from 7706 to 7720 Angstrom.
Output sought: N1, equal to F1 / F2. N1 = 14.6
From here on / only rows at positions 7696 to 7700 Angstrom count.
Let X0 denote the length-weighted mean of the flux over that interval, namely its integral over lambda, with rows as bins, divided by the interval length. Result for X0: 24.5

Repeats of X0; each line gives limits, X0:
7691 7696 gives 24.8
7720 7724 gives 22.0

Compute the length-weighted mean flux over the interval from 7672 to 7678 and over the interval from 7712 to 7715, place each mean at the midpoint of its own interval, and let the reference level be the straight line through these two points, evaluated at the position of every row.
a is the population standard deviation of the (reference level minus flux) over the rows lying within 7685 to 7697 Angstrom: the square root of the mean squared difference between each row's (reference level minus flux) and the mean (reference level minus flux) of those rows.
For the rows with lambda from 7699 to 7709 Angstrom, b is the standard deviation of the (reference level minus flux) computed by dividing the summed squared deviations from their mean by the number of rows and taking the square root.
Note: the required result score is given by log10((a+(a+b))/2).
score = -0.48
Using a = 0.25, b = 0.16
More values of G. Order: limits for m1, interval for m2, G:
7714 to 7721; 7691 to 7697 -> -1.3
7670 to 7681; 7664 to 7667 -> 0.3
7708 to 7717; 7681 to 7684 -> -0.5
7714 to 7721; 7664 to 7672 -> -1.0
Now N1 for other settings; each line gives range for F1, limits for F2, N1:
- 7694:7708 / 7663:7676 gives 14.3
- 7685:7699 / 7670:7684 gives 14.3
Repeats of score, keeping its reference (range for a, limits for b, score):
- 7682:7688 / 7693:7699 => -0.56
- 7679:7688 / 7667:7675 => -0.41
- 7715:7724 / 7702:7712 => -0.40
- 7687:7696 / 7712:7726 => -0.25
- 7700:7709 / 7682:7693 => -0.55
